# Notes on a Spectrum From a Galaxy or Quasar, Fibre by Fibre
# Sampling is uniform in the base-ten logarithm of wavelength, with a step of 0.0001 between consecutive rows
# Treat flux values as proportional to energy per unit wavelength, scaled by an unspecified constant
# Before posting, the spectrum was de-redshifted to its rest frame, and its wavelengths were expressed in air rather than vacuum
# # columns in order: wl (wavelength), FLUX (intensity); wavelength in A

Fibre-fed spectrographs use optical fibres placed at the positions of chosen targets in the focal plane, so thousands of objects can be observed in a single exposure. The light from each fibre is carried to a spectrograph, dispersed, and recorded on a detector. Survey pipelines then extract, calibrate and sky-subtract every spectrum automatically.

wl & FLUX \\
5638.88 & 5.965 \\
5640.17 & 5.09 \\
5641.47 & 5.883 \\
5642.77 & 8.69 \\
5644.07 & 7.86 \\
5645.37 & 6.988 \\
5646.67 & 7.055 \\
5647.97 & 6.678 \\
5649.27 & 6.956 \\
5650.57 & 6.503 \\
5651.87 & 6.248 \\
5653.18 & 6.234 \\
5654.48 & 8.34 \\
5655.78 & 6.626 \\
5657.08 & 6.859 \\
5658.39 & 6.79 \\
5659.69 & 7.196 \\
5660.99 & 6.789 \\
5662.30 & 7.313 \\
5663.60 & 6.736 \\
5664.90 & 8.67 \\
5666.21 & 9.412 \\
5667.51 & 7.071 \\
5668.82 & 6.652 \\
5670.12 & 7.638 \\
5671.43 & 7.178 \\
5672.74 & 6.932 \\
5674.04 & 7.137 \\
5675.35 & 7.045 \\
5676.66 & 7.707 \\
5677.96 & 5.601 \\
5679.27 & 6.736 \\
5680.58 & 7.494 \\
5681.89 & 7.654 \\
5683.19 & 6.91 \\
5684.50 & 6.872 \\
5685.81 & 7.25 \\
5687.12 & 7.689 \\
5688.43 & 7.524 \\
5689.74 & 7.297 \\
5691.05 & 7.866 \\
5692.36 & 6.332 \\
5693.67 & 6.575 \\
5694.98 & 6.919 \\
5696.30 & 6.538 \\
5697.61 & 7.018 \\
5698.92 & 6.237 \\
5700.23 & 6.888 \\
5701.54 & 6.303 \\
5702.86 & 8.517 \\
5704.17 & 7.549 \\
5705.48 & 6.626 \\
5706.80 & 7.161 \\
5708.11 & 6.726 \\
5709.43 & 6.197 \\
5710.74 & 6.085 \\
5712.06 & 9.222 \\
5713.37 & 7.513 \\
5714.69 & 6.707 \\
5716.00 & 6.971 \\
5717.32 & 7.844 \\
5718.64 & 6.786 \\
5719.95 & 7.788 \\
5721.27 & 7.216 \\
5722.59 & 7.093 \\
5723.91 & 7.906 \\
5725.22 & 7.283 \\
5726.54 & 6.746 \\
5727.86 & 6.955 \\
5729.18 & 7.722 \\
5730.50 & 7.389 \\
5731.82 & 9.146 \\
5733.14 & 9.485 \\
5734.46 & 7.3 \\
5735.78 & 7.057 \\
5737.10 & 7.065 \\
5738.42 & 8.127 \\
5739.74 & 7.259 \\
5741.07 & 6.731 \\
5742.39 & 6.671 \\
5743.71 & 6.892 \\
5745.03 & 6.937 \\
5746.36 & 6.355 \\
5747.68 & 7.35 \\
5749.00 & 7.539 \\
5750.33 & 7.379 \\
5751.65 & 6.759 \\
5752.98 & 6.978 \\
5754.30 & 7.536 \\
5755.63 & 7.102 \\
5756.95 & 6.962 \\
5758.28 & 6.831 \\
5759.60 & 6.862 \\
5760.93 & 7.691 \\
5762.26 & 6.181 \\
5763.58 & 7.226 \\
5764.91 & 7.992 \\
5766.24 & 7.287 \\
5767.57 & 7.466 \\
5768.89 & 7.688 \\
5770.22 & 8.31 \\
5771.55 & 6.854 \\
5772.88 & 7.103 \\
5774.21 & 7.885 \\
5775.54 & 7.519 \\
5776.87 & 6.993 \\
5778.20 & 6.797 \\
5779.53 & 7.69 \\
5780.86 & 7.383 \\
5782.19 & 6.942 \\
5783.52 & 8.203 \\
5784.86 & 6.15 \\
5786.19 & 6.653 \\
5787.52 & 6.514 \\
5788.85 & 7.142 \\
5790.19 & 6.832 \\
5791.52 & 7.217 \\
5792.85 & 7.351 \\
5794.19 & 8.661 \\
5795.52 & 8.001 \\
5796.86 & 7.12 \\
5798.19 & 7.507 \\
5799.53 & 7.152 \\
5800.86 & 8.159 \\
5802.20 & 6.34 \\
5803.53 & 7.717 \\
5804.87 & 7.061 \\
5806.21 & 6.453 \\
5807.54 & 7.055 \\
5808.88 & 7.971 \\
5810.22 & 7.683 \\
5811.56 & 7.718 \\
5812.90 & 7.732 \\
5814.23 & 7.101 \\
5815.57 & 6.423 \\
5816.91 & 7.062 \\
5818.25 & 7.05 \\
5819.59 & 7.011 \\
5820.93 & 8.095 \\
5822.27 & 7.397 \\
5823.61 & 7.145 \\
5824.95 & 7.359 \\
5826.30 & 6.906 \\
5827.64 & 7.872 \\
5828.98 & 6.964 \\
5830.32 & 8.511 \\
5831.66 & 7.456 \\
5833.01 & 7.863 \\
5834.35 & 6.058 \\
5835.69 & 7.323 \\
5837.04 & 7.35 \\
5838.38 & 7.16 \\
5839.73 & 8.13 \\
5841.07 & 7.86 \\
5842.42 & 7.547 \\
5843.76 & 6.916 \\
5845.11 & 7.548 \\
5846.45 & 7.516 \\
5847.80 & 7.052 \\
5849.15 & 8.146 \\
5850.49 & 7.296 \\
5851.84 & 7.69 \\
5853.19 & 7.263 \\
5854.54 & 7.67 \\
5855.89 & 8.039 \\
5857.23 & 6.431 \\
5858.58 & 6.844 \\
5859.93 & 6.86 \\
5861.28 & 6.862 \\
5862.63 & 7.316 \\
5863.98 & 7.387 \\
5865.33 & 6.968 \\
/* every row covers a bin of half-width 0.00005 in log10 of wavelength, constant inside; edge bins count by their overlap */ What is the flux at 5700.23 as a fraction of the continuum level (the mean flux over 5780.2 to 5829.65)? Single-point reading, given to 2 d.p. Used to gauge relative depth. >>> 0.95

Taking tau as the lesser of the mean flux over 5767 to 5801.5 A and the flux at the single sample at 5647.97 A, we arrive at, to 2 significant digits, 6.7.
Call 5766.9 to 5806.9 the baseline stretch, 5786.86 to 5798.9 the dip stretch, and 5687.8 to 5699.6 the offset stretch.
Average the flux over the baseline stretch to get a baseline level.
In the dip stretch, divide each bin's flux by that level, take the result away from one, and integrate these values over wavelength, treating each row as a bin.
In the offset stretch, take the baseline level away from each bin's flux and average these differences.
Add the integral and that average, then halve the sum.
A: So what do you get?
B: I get -0.25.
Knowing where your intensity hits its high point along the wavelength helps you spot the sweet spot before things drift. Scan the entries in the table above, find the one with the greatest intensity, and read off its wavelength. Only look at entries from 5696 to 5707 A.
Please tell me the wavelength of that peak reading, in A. 5702.86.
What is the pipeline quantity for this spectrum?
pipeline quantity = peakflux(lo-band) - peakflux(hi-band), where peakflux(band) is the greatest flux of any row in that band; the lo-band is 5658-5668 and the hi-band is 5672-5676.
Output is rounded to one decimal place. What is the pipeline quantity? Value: 2.3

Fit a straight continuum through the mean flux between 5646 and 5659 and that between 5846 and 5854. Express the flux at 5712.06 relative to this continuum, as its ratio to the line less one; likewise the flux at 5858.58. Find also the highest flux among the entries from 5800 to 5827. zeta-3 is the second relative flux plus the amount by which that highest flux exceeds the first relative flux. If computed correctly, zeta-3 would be 7.76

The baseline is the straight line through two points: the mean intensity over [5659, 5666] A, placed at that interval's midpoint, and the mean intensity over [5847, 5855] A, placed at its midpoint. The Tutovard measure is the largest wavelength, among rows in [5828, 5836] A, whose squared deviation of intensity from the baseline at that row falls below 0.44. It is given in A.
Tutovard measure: 5835.69 A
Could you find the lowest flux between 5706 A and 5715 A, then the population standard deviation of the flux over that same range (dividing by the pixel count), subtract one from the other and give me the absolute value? 5.10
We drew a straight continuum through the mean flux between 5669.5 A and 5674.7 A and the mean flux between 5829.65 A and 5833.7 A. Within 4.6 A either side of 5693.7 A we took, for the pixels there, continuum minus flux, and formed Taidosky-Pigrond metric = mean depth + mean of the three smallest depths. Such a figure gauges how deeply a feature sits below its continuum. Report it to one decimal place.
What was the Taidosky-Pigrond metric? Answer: 0.3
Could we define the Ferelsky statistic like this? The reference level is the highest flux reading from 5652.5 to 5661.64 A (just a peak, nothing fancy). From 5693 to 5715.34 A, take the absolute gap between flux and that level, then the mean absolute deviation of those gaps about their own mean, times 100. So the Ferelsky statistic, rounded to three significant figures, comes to 44.3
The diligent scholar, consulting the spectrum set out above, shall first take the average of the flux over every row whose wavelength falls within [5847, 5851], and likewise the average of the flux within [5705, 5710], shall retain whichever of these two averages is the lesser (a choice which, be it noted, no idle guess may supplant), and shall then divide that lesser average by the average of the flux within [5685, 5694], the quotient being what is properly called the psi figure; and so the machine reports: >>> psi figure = 0.92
